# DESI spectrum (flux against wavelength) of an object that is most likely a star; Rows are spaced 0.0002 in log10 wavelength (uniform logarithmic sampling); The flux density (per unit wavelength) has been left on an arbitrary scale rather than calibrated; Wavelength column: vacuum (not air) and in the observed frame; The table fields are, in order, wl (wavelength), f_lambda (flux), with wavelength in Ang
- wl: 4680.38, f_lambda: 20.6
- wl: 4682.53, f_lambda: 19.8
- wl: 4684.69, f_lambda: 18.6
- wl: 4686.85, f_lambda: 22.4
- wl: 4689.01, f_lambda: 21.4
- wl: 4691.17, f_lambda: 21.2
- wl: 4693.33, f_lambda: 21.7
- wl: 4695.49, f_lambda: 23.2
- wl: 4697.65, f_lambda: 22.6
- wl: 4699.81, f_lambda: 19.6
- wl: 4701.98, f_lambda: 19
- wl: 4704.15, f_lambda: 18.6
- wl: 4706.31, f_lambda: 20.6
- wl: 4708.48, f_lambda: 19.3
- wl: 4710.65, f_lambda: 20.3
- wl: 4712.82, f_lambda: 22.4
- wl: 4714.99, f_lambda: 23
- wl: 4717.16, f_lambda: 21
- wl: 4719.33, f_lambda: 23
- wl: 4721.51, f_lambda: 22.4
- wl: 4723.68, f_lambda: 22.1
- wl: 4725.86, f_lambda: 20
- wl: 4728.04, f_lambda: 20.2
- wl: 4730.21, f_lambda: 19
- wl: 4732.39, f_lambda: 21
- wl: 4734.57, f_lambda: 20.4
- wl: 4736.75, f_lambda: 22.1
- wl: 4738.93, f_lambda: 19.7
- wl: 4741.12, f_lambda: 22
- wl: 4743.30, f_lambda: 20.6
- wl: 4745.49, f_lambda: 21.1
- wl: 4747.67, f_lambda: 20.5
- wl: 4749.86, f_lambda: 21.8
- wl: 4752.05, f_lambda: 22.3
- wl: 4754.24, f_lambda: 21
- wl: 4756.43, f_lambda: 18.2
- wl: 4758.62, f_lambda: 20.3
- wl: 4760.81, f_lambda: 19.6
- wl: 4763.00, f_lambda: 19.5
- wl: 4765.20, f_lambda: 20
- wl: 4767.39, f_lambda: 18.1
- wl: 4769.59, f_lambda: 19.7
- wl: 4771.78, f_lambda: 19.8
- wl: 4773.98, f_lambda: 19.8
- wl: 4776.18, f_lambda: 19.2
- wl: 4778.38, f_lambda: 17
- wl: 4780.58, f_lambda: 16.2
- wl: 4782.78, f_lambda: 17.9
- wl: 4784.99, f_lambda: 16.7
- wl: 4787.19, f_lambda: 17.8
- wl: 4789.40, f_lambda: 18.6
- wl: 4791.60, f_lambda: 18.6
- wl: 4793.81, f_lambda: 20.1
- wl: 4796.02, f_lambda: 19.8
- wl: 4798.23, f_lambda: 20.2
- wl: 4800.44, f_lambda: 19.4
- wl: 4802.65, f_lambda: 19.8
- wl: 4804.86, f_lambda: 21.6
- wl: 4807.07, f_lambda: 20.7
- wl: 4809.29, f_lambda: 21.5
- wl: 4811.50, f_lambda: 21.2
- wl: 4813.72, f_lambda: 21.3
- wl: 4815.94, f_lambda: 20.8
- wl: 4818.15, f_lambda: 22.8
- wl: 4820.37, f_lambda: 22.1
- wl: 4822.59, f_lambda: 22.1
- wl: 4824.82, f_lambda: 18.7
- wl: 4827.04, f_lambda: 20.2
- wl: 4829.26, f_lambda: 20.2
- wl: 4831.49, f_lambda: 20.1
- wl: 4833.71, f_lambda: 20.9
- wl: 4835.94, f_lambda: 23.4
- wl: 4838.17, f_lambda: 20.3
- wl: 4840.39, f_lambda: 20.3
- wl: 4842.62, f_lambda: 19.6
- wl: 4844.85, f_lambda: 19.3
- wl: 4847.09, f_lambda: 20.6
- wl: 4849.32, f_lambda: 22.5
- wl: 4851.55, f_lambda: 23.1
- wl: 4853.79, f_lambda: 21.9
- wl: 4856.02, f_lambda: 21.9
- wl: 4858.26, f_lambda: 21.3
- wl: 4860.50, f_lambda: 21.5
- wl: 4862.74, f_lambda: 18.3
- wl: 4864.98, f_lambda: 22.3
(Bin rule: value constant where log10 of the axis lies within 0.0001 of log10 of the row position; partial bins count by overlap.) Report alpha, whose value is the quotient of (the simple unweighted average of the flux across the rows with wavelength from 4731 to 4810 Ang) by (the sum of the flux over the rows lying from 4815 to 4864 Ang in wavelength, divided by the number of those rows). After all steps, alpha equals 0.94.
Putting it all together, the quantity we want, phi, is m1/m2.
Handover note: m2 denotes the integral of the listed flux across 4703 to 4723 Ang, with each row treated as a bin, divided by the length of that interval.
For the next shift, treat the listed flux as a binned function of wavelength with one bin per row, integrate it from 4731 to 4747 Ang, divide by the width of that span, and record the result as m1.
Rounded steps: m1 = 20.9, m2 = 21.2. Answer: 0.988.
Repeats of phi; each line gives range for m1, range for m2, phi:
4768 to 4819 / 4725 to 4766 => 0.954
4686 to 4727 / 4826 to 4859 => 1.010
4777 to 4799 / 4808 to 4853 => 0.868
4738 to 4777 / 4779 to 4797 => 1.111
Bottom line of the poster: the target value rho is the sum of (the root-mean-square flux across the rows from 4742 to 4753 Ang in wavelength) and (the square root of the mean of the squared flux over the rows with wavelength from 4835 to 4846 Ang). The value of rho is 41.9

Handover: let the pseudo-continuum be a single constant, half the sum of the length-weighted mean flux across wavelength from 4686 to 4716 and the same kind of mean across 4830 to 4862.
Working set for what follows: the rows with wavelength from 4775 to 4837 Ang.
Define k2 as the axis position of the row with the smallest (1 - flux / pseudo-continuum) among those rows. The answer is 4835.94 Ang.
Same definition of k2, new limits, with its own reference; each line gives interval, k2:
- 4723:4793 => 4752.05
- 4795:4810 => 4804.86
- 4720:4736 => 4721.51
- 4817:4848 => 4835.94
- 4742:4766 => 4752.05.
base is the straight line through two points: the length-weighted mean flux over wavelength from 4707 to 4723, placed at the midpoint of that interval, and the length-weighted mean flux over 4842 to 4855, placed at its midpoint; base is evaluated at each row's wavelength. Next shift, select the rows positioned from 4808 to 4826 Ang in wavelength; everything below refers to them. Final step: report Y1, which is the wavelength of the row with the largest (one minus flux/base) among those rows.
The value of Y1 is 4824.82 Ang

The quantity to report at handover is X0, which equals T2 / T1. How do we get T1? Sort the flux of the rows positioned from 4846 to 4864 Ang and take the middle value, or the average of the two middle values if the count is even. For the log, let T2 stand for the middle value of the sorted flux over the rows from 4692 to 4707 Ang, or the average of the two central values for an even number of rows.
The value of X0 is 0.95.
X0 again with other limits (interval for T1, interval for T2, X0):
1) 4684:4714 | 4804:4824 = 1.03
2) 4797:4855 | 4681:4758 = 1.01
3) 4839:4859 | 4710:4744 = 0.99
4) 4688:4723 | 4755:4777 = 0.92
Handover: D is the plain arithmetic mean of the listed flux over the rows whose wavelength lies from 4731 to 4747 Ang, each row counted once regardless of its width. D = 21.0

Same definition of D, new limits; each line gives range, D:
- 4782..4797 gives 18.5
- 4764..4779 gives 19.1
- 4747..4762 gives 20.5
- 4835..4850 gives 20.9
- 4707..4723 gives 21.6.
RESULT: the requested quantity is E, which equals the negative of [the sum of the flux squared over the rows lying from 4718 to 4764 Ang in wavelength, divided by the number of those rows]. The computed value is -434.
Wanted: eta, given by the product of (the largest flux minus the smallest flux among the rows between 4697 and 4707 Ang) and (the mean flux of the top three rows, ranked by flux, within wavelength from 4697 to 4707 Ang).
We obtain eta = 84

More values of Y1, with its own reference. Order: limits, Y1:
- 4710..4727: 4725.86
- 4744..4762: 4756.43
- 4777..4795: 4780.58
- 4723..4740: 4730.21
